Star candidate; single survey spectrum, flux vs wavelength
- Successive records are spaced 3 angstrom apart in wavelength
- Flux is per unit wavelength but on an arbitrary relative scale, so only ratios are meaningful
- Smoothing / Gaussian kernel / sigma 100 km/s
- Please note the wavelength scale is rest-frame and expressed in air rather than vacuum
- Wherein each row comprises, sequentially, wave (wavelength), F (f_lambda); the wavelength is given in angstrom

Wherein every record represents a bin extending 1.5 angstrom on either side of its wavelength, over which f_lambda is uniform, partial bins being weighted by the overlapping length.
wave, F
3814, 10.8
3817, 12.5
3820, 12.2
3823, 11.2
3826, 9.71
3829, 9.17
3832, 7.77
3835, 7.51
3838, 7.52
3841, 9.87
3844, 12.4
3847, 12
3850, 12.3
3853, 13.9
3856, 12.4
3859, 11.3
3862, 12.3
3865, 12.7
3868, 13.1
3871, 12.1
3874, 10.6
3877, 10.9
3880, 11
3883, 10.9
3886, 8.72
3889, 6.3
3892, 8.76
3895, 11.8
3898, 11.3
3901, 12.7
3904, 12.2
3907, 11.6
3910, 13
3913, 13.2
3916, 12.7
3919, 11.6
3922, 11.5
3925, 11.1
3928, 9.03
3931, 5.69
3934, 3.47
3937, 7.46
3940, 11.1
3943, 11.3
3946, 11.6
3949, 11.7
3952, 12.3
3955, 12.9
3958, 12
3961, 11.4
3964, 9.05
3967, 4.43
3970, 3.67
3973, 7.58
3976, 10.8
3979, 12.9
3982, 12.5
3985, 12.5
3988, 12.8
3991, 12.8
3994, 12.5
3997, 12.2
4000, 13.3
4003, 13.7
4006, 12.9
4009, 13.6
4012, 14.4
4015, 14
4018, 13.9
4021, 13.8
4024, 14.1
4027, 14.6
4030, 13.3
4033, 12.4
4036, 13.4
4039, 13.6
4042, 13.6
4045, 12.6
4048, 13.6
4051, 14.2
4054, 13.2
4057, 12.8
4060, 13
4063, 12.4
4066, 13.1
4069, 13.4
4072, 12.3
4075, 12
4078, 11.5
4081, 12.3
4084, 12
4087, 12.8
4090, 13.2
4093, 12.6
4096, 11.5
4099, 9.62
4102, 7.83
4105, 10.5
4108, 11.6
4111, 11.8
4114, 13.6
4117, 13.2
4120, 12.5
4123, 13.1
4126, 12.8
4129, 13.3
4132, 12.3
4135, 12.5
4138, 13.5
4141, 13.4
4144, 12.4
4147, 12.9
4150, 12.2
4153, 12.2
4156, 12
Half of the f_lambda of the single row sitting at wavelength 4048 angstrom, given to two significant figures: 6.8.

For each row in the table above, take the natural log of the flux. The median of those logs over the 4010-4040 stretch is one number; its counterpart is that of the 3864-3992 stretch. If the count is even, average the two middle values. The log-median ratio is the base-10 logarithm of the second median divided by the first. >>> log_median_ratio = -0.032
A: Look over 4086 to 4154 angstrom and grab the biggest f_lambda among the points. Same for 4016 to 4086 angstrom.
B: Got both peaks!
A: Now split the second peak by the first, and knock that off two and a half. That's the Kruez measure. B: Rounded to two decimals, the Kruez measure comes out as 1.43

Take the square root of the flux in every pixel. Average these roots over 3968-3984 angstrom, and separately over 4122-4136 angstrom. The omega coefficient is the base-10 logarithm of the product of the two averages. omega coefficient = 1.03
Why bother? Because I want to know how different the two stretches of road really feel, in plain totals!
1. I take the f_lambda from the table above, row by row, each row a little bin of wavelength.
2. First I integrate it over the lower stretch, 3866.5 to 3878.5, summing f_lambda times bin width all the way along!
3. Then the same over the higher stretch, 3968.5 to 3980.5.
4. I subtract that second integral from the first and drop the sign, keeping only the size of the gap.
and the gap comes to 35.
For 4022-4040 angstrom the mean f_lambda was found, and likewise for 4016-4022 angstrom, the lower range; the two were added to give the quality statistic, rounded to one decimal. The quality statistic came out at 27.4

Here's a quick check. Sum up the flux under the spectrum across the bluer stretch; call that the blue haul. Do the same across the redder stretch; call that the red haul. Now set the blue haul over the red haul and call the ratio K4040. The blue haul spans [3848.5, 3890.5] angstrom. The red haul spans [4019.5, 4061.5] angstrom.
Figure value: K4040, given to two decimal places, 0.84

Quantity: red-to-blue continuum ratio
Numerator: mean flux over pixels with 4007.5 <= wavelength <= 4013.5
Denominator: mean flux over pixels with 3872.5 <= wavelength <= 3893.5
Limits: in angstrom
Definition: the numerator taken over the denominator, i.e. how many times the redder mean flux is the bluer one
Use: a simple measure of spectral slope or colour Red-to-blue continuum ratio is 1.5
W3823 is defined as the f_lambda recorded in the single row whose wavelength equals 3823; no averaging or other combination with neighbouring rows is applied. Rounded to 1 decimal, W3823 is 11.2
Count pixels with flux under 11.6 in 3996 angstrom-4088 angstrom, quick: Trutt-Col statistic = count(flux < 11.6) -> 1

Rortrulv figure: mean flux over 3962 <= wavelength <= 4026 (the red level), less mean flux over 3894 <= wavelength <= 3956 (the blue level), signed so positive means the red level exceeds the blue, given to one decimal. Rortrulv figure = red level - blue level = 0.9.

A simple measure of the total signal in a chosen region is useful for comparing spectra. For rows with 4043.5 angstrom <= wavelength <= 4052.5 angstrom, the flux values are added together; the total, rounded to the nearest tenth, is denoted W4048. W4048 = 40.4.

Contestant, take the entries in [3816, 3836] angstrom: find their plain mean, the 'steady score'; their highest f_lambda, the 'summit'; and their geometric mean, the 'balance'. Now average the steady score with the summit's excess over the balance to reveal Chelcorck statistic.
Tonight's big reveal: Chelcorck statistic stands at 6.34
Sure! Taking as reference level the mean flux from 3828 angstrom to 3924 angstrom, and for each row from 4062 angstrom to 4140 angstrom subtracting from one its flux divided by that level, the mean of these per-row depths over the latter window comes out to -0.10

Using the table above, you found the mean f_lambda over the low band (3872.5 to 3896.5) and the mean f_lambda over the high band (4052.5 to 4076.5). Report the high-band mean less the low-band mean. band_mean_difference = 2.9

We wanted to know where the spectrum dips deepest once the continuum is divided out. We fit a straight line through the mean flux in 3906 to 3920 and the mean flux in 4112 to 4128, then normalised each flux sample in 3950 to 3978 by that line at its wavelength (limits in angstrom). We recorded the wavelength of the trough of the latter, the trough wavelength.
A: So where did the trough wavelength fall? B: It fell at 3970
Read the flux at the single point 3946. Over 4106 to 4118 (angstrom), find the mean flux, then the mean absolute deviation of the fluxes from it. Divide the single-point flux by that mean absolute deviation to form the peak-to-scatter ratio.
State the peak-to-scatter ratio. 14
